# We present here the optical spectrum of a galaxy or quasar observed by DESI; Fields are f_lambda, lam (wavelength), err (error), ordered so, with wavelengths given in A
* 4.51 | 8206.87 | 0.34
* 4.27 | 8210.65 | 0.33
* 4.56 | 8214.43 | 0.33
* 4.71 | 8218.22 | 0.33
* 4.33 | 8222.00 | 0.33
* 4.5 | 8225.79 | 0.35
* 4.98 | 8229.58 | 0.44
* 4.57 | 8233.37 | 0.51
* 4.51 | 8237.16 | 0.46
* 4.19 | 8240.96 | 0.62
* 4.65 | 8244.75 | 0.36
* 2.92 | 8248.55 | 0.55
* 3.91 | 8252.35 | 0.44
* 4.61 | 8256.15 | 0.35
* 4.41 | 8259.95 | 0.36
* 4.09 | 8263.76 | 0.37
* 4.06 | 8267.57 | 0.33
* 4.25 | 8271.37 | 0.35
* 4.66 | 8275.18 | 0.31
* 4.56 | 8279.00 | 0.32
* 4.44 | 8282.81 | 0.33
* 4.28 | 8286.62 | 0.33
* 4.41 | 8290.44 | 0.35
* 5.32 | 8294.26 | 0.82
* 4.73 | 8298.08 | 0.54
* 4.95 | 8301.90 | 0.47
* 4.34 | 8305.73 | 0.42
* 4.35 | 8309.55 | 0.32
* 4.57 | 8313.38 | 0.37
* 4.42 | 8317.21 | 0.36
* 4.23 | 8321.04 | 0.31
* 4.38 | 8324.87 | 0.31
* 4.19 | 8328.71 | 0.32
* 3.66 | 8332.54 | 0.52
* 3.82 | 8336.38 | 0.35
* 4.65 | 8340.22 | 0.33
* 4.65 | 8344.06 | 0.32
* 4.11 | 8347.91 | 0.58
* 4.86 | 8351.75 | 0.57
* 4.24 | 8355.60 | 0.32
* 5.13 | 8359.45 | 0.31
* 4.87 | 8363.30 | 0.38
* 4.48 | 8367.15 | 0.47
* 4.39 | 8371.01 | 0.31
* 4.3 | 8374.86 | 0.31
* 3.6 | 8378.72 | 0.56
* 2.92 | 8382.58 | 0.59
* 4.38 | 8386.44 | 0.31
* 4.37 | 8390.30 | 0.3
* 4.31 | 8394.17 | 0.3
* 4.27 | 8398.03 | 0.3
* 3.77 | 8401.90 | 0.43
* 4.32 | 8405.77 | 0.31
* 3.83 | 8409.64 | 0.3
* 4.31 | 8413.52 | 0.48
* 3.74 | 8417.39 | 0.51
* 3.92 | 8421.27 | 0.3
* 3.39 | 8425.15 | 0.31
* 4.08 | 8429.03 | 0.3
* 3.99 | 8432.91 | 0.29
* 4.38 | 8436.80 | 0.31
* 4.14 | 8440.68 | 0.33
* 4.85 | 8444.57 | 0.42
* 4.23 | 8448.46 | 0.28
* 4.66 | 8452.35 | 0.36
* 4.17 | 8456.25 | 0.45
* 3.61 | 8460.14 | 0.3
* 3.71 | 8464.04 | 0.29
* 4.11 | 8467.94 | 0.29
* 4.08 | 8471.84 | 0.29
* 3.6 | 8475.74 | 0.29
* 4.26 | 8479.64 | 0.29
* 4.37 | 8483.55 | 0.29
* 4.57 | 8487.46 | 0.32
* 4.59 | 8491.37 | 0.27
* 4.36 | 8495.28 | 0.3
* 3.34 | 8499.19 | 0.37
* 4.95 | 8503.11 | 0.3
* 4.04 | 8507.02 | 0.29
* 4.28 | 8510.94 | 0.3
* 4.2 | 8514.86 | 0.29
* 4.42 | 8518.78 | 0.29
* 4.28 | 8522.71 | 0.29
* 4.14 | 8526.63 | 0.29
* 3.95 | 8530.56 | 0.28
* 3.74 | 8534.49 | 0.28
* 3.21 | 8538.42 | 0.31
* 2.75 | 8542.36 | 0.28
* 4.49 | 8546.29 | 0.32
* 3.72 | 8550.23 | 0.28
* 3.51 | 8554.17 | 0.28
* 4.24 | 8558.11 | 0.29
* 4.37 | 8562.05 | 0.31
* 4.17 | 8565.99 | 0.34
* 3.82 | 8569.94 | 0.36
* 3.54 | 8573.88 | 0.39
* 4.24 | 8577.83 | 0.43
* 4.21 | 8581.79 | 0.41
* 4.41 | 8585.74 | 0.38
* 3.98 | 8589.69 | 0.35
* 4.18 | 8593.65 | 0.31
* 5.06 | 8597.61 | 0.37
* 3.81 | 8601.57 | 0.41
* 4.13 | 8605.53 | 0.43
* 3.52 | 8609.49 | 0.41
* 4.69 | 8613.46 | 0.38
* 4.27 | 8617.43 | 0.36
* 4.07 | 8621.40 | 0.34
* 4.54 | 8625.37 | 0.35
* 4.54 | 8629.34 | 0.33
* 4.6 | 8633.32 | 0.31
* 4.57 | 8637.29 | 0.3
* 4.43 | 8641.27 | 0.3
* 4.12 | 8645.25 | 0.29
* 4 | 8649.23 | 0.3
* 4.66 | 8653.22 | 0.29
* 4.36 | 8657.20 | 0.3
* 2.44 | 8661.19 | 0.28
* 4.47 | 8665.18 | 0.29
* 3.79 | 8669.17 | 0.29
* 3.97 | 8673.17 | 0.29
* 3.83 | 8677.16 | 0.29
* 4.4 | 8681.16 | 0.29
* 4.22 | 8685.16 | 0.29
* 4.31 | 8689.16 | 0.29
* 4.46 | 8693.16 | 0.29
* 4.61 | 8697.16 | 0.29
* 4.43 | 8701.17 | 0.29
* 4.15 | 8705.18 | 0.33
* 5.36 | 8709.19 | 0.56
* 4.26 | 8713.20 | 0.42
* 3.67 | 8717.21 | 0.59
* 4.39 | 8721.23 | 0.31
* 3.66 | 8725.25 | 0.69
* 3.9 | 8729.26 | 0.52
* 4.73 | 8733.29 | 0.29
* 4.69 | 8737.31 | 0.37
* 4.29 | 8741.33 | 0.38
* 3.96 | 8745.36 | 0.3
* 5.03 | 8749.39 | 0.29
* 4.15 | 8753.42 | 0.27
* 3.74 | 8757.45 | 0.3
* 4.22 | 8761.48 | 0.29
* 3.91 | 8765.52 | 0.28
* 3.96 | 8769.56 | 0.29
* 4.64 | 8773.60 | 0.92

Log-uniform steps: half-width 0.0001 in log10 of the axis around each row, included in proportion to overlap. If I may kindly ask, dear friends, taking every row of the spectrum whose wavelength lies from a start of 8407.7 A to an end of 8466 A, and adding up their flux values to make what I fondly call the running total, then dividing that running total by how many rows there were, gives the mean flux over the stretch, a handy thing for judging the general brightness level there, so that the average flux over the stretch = 4.07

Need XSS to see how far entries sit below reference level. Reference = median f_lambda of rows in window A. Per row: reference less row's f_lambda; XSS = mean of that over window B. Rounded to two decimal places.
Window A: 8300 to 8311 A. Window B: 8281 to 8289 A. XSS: -0.01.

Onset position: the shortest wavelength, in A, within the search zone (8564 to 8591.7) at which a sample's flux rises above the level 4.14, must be 8565.99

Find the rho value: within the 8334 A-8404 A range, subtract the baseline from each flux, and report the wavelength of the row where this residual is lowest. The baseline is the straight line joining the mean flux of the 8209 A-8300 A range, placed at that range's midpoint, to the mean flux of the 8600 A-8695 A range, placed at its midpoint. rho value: 8382.58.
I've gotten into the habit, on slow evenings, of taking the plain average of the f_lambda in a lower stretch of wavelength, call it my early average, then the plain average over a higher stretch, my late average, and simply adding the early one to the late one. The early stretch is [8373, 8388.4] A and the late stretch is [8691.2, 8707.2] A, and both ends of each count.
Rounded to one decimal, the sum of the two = 8.2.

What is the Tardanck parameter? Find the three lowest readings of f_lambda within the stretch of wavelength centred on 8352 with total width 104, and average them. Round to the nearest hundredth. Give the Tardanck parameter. 3.39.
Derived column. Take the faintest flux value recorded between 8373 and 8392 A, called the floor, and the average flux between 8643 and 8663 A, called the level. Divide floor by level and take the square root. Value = 0.86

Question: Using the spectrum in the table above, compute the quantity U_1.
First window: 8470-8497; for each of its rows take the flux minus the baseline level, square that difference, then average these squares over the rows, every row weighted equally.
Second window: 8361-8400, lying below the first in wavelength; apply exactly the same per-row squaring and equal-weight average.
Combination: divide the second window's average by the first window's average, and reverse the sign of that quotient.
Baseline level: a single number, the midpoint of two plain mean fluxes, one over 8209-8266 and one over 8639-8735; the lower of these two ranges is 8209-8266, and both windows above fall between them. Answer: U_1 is -2.7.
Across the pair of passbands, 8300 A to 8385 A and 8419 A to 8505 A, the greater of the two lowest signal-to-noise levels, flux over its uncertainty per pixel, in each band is 9.0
